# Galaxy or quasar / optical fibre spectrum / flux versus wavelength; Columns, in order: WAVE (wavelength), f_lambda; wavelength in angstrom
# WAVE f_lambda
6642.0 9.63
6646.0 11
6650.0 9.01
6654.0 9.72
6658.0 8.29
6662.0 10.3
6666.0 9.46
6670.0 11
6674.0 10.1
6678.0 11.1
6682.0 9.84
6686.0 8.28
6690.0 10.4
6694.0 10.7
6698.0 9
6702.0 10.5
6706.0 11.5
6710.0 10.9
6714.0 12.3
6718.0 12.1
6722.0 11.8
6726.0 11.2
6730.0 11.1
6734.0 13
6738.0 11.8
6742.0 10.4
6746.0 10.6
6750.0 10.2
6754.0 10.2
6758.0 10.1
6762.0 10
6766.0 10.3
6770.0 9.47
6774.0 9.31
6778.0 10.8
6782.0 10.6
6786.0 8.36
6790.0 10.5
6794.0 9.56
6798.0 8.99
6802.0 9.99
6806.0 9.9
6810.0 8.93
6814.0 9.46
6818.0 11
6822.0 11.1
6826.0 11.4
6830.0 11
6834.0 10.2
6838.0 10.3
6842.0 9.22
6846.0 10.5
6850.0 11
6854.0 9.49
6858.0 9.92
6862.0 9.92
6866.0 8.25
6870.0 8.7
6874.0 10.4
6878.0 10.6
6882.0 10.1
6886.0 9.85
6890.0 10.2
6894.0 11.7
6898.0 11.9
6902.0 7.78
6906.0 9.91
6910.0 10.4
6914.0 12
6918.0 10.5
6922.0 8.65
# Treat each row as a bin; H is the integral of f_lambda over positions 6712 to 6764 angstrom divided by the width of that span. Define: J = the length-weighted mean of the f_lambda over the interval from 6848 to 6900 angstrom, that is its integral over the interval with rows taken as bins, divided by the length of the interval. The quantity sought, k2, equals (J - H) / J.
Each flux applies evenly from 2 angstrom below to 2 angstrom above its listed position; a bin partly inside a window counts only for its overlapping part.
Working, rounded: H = 11.1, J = 10.2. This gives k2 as -0.10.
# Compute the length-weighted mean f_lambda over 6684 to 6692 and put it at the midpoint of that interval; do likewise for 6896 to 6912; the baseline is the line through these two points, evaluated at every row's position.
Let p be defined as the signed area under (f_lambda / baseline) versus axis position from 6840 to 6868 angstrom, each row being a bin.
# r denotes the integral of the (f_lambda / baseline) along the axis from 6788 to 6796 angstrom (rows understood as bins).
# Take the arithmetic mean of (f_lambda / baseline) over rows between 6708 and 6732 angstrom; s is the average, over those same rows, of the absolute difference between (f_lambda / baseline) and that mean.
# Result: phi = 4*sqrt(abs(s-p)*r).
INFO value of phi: 61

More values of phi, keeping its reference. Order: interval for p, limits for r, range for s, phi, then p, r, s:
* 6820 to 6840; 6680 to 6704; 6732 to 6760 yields 94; 22.1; 25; 0.092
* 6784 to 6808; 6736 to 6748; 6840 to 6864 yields 72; 23.7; 14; 0.051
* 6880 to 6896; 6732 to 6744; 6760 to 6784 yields 63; 16.8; 15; 0.050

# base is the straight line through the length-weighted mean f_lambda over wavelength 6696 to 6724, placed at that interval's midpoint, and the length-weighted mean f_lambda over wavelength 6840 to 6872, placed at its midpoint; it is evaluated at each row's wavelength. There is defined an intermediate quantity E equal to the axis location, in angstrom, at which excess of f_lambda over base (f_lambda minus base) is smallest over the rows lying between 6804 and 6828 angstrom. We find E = 6810.0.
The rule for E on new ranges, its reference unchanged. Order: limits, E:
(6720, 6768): 6762.0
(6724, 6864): 6786.0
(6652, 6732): 6658.0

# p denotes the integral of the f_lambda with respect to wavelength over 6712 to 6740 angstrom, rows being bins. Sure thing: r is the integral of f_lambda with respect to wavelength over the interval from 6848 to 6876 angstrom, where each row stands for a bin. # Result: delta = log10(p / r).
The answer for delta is 0.09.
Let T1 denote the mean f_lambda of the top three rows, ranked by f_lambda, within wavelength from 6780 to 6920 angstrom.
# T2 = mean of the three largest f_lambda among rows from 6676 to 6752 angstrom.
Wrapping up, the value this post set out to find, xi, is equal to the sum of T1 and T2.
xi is 24.3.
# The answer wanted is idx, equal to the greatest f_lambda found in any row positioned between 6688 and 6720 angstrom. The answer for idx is 12.3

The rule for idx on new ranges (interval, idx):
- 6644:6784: 13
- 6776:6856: 11.4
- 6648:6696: 11.1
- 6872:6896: 11.7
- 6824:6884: 11.4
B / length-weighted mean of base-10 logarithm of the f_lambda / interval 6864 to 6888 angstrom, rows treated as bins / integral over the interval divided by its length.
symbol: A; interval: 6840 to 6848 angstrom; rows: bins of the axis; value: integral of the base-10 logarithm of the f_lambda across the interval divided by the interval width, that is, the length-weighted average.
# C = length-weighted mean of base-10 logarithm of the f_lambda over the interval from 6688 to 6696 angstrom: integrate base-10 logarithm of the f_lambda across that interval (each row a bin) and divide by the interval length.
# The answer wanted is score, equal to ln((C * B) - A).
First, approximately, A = 0.99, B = 0.98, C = 1.02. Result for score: -4.4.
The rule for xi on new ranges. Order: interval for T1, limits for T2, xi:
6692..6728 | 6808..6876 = 23.2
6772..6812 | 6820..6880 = 21.8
